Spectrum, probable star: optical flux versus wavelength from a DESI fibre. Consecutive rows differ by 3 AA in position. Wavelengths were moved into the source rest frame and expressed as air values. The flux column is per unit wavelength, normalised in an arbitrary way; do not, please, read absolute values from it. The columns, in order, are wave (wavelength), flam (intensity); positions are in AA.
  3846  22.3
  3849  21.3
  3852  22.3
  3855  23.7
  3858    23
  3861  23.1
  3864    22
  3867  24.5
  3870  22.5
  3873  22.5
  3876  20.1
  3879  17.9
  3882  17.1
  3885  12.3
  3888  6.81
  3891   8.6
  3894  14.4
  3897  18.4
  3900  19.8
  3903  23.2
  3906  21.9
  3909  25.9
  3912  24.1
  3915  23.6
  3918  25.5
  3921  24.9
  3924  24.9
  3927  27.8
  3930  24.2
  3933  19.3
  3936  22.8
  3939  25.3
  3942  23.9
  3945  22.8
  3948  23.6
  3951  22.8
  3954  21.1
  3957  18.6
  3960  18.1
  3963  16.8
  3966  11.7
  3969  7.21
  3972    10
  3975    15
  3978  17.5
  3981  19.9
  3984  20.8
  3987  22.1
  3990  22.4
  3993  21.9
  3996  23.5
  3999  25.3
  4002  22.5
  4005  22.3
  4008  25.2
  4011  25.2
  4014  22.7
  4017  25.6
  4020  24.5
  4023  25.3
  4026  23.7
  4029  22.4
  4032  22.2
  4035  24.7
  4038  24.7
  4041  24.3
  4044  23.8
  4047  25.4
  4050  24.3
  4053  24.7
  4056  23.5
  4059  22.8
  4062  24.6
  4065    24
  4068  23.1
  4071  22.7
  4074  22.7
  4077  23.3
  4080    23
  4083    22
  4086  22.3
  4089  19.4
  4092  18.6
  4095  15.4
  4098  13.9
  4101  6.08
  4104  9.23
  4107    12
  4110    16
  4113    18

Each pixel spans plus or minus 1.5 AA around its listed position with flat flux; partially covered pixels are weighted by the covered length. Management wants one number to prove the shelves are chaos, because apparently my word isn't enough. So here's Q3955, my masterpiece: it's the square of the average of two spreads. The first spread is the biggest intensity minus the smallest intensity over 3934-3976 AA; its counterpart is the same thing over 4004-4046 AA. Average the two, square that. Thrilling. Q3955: 115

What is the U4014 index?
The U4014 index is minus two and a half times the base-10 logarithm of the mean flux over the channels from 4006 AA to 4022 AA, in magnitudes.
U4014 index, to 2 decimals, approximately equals -3.48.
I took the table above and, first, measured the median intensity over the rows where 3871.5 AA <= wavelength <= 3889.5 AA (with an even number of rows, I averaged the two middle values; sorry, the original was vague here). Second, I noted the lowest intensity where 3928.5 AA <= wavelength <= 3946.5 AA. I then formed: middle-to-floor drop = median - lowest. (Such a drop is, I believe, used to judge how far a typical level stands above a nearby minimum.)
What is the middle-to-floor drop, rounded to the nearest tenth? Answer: -1.8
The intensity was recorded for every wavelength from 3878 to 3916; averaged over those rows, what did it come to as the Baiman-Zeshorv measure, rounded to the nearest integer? 18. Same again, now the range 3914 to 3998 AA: 21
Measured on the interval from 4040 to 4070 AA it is 24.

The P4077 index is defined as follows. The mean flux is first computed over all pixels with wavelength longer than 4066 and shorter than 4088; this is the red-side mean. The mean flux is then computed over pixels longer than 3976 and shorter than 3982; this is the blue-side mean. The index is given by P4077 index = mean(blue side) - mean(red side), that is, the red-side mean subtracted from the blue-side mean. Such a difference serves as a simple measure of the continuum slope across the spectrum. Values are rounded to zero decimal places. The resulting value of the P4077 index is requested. -4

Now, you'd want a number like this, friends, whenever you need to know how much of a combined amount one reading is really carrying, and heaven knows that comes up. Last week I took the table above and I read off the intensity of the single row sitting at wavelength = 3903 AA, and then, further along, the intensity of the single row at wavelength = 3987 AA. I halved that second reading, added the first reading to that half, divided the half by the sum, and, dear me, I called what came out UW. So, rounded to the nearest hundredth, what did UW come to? 0.32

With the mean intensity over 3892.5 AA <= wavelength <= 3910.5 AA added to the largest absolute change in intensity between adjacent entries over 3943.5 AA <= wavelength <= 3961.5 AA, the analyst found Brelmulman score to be 23.1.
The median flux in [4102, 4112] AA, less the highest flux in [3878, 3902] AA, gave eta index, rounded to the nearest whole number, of -8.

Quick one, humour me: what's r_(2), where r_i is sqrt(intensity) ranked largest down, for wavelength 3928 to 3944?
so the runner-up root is 4.9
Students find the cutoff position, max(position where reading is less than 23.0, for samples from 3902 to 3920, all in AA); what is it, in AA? 3906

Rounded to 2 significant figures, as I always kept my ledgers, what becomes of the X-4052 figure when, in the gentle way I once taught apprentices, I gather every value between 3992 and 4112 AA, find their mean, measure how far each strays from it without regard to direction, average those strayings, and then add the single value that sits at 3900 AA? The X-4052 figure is 23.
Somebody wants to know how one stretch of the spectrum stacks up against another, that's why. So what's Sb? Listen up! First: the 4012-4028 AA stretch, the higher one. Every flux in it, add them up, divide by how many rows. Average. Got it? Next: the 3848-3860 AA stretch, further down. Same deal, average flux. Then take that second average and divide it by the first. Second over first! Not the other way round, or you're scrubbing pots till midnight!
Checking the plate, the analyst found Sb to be 0.93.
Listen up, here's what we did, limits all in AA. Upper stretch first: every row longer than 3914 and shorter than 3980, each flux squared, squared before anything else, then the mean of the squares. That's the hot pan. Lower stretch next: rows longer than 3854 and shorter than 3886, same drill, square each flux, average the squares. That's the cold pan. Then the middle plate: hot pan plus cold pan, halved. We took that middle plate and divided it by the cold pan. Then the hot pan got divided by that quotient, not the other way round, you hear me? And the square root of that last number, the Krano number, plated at 21.1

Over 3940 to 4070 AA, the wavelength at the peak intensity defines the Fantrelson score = 4017 AA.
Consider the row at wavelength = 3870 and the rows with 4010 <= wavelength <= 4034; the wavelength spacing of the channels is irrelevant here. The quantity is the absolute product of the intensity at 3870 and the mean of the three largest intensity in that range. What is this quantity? 571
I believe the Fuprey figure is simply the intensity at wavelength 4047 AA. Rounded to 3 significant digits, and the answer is 25.4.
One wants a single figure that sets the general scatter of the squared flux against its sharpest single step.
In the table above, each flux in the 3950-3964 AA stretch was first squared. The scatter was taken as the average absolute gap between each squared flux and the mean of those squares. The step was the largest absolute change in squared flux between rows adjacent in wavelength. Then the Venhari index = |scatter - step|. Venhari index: 21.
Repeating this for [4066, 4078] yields 16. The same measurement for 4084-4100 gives 29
